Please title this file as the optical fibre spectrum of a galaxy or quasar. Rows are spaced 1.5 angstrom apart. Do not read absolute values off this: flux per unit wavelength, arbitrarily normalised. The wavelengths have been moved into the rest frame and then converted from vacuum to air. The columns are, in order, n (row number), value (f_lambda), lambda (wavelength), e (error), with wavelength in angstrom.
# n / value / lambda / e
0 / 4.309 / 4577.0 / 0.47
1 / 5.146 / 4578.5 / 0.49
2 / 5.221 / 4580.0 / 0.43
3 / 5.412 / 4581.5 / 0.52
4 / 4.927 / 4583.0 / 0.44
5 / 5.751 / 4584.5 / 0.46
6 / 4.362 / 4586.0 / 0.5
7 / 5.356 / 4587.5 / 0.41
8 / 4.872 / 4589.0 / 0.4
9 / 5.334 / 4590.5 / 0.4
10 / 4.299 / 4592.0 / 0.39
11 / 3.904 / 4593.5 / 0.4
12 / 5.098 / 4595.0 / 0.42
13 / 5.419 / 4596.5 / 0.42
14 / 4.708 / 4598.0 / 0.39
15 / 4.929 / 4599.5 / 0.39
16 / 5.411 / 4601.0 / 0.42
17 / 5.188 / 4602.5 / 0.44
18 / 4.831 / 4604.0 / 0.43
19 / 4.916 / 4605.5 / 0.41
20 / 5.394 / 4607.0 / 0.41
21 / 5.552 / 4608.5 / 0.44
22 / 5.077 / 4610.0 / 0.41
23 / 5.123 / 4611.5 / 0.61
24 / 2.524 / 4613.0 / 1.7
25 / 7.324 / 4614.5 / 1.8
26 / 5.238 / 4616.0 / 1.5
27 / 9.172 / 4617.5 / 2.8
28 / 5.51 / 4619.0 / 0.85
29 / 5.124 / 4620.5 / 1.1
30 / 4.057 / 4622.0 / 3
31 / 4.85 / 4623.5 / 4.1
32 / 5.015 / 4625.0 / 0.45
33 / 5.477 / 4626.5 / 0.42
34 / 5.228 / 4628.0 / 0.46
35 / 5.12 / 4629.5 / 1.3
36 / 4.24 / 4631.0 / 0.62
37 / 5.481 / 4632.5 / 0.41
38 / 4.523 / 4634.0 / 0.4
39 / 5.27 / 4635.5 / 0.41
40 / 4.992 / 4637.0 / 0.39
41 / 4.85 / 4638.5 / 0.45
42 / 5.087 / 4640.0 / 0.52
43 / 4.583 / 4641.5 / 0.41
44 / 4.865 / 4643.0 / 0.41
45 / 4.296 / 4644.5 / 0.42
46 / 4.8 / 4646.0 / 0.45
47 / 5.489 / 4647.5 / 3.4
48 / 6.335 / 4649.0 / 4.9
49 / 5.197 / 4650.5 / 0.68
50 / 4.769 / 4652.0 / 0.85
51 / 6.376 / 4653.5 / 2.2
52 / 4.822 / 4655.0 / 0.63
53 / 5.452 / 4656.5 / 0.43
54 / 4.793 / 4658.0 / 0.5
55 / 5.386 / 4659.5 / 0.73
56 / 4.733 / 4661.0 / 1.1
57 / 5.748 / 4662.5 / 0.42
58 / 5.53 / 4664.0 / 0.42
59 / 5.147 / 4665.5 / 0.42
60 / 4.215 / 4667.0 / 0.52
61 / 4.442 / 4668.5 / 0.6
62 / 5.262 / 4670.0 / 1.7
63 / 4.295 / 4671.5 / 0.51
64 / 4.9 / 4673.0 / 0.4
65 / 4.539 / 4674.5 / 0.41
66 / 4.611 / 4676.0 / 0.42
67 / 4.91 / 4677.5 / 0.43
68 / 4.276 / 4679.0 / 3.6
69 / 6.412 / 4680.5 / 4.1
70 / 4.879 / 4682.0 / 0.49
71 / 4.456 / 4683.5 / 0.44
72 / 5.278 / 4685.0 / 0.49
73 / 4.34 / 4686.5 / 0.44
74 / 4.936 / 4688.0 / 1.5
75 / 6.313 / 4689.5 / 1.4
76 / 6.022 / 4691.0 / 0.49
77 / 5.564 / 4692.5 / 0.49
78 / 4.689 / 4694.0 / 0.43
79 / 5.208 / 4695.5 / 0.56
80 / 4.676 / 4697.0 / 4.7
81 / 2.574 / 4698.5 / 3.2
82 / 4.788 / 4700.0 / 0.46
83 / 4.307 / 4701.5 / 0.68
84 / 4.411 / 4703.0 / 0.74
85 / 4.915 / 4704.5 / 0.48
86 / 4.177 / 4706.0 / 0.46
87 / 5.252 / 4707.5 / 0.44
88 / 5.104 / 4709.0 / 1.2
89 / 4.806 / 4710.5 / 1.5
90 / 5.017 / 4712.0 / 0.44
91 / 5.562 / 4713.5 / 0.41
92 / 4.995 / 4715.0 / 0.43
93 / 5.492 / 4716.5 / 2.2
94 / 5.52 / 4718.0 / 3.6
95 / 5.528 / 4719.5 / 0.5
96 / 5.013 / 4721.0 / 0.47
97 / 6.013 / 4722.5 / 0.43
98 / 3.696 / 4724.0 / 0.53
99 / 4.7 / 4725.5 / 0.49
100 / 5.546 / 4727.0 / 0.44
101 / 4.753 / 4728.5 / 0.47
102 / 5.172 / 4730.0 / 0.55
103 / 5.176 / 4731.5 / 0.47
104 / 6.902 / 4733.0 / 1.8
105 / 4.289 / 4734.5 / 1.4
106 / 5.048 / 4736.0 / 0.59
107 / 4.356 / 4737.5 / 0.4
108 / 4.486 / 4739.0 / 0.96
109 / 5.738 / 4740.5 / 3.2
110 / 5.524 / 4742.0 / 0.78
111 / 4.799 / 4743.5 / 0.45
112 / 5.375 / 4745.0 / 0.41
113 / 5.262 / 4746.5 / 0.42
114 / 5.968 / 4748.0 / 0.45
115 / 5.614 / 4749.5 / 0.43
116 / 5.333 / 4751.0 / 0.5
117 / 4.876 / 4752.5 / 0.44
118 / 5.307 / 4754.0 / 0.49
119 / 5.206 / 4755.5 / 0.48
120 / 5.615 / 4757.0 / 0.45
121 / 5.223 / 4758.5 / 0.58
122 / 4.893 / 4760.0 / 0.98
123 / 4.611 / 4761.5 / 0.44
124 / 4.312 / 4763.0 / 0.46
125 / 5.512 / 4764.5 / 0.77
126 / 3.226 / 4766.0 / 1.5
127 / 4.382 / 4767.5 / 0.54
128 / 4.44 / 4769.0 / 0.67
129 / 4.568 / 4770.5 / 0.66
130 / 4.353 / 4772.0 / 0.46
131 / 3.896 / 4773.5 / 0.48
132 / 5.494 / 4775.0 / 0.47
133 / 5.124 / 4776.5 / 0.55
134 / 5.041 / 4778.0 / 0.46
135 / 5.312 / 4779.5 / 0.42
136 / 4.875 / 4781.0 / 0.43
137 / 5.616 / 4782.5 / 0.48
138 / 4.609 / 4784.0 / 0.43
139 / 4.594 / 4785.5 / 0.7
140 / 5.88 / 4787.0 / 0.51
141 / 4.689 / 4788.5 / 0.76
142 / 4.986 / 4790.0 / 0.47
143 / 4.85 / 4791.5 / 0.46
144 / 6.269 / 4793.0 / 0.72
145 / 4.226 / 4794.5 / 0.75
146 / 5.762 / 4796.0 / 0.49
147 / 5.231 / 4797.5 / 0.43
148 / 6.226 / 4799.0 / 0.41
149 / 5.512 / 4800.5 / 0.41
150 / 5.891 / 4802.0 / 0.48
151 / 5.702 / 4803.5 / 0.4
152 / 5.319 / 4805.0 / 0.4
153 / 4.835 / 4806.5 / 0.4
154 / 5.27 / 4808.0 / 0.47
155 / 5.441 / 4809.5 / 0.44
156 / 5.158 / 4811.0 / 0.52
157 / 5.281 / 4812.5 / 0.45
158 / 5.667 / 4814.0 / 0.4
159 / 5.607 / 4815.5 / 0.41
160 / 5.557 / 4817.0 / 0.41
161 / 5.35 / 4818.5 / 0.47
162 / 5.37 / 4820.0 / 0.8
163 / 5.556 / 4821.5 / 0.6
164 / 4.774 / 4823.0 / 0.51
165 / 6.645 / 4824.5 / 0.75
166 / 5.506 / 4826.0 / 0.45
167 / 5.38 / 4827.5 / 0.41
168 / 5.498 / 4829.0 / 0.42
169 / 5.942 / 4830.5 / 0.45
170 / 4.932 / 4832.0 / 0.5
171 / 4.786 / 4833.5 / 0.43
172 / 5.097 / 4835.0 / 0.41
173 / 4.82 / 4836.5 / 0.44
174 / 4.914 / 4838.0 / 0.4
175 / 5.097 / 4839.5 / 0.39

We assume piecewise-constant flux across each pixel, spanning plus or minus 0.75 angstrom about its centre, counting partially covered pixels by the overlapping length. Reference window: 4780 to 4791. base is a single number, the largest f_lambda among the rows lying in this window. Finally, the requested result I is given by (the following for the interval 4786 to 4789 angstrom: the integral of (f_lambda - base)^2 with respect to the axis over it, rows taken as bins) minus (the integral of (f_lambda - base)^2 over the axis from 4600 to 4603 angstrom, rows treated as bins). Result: 1.0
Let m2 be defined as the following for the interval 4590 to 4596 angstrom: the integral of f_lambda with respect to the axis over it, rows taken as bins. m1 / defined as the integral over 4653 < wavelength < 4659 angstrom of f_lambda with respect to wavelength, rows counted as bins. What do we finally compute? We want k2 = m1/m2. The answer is 1.14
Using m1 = 31.9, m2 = 28.0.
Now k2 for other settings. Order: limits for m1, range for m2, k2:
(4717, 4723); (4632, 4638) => 1.09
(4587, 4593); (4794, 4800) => 0.91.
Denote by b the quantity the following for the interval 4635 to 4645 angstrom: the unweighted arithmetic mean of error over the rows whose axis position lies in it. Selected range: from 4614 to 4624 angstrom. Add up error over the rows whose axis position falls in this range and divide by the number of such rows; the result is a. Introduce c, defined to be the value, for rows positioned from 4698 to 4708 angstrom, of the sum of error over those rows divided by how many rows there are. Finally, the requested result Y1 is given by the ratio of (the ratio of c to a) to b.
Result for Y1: 1.0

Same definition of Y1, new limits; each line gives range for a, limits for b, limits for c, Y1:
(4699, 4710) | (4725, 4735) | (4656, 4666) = 1.1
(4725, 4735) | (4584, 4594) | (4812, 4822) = 1.5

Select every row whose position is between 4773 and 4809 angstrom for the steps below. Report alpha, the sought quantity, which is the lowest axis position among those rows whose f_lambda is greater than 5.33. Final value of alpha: 4775.0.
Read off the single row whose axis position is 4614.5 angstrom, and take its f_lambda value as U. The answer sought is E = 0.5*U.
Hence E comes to 3.7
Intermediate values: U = 7.324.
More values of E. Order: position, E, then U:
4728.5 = 2.4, 4.753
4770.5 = 2.3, 4.568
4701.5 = 2.2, 4.307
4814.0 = 2.8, 5.667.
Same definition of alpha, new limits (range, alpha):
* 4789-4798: 4793.0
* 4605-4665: 4607.0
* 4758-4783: 4764.5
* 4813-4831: 4814.0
